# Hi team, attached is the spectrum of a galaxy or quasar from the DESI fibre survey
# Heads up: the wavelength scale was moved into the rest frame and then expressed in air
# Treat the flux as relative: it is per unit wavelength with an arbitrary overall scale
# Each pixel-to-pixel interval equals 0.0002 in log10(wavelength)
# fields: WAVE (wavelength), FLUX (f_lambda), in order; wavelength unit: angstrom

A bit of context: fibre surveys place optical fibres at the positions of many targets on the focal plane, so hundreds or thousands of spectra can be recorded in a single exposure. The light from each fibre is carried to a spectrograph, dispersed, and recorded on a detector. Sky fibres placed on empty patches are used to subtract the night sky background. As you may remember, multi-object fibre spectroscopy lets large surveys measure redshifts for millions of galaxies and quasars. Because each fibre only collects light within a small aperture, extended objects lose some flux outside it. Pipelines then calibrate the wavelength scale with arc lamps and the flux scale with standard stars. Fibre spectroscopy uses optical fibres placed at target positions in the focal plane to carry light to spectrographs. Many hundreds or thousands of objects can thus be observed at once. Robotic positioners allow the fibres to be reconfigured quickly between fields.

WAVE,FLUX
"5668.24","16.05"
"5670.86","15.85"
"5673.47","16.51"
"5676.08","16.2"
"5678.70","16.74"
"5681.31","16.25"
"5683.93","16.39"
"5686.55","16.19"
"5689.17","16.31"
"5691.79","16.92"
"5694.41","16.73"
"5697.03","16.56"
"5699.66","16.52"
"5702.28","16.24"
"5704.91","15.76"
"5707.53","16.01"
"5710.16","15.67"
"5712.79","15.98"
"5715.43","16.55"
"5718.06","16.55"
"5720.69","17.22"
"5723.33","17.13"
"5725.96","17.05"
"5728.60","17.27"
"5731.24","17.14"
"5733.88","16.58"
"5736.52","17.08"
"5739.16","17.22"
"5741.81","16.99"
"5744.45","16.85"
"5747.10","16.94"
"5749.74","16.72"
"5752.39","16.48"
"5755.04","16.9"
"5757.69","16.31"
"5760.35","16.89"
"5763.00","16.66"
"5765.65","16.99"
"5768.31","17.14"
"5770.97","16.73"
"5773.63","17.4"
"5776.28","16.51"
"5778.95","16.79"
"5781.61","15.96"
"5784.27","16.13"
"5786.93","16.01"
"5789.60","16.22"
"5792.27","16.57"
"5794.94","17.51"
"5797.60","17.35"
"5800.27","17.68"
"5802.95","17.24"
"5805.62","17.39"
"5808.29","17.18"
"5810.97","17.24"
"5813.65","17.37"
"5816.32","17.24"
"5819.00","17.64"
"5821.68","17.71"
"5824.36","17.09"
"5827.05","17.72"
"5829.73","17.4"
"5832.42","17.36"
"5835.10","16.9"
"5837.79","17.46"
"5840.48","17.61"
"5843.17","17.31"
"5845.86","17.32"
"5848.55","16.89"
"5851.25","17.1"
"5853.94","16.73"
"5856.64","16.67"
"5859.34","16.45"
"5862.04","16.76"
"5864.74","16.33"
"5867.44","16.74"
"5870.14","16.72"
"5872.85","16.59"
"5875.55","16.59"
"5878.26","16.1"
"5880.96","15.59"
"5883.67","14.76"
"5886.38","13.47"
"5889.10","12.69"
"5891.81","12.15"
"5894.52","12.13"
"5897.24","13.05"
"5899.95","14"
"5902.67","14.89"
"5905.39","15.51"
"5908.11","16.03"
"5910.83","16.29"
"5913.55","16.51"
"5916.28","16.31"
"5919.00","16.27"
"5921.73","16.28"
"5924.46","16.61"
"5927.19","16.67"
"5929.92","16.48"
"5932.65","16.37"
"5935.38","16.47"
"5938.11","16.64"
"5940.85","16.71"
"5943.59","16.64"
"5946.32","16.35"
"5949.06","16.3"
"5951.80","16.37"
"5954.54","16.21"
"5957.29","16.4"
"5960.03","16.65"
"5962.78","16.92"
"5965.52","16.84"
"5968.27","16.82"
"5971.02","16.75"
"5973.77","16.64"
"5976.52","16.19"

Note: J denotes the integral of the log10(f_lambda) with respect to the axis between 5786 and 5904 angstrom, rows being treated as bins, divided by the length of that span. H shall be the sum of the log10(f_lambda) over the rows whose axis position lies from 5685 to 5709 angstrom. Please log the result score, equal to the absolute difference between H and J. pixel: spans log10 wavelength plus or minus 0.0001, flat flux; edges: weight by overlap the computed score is 10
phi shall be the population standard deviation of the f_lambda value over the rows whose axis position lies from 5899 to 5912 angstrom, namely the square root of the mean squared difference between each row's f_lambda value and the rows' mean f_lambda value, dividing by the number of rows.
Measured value 0.83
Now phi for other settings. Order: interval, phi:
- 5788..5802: 0.57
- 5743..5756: 0.17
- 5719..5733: 0.08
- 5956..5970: 0.19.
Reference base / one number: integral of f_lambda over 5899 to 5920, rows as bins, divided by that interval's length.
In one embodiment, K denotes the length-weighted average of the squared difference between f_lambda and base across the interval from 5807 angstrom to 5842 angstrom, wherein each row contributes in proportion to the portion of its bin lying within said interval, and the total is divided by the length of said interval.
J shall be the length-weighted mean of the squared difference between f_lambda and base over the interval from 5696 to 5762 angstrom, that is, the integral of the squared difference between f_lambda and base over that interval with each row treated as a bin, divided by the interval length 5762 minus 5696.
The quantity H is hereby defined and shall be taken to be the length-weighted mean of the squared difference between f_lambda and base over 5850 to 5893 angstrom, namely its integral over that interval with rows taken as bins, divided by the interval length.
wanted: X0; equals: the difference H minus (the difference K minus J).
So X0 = 0.6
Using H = 2.3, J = 1.0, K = 2.7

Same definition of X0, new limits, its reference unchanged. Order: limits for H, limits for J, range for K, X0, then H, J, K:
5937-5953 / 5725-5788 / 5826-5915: -0.8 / 0.6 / 1.2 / 2.6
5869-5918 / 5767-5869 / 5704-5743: 3.8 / 3.1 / 1.9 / 1.2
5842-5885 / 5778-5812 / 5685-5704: 2.0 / 1.0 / 1.6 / 0.6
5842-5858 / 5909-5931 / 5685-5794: 1.1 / 1.6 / 0.5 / 1.0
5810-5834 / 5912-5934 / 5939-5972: 2.6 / 2.8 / 0.5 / 0.7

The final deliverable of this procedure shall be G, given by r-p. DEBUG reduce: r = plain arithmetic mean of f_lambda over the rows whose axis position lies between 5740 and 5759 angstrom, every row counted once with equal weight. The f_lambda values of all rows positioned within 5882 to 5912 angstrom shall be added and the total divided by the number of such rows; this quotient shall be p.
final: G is 2.7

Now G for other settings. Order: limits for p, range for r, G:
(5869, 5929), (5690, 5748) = 1.4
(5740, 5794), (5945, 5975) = -0.1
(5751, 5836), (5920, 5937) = -0.5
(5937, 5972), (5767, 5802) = 0.2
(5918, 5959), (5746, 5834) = 0.5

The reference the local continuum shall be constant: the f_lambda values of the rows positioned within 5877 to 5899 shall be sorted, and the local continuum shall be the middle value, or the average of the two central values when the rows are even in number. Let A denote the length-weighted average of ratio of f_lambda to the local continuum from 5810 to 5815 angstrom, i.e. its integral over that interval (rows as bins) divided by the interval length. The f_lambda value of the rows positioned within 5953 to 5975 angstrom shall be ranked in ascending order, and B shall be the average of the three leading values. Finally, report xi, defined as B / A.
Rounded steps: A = 1.31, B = 16.4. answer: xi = 12.6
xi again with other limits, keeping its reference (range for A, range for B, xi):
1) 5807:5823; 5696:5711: 12.1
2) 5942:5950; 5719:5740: 13.6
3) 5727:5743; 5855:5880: 12.7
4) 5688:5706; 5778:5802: 12.9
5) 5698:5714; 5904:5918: 13.2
